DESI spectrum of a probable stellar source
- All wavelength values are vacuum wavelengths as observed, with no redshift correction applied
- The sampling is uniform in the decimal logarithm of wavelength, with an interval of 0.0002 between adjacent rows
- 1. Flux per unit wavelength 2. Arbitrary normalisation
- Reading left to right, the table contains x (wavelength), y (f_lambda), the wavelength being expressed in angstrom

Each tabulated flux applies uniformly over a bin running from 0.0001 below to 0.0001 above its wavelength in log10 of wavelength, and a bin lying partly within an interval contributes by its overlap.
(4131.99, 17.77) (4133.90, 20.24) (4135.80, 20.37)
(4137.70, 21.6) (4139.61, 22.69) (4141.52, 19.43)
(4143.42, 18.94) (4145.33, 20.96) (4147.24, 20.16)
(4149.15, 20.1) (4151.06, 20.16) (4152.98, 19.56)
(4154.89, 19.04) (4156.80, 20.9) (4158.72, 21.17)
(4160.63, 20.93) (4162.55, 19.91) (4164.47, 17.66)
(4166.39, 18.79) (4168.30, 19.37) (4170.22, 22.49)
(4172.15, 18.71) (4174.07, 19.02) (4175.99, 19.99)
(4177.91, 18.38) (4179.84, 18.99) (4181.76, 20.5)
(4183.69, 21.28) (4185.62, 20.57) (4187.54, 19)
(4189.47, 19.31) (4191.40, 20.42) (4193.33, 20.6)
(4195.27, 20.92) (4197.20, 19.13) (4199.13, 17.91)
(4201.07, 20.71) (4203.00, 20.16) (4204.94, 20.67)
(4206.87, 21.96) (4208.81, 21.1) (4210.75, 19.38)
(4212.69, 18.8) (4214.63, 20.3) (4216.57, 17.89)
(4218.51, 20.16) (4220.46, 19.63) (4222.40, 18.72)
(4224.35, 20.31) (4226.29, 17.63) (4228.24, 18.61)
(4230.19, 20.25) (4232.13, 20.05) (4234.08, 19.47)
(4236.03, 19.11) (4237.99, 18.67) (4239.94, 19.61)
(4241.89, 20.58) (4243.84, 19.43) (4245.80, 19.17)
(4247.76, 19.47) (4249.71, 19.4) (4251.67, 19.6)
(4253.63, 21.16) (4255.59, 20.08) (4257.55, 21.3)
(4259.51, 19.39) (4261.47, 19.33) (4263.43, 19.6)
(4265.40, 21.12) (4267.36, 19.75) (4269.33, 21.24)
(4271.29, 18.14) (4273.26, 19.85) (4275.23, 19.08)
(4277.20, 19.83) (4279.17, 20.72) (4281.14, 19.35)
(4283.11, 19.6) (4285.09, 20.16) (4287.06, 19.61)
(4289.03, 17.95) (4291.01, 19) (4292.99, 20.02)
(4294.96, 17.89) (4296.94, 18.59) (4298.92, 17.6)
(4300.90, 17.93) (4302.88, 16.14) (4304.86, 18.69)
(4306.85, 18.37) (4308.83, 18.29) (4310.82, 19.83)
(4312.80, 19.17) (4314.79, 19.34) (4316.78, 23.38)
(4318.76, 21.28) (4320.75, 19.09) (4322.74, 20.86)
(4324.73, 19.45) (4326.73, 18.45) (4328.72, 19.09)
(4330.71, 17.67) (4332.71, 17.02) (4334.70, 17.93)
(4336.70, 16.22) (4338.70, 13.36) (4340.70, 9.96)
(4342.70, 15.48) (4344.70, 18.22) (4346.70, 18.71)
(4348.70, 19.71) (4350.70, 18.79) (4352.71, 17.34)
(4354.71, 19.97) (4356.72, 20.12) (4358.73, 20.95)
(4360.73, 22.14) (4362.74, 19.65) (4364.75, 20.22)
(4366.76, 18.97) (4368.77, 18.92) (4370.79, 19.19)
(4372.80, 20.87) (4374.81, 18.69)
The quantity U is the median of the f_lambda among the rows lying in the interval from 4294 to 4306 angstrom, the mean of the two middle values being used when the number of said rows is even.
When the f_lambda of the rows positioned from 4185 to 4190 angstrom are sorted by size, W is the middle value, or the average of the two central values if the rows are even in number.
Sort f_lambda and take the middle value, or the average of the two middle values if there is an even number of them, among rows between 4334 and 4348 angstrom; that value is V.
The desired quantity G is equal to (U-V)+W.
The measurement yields 21.0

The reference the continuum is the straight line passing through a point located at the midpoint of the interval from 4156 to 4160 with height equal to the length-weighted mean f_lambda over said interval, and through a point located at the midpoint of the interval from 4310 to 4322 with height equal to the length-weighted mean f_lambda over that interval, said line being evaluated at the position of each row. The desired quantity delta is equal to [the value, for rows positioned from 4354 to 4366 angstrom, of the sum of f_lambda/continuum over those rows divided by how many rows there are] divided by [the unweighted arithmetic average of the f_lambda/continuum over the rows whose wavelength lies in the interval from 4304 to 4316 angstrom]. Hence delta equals 1.09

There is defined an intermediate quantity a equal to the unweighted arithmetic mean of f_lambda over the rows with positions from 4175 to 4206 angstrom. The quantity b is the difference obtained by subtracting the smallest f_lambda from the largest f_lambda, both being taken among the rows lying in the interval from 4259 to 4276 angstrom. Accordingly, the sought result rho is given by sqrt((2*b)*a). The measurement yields 11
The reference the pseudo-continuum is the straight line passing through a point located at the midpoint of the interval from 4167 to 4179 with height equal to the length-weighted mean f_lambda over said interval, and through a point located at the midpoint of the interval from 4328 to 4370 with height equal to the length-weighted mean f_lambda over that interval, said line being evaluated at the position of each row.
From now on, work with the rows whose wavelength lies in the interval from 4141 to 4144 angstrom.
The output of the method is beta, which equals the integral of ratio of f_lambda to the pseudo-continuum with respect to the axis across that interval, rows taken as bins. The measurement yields 2.9 angstrom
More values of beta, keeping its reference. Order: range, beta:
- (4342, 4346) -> 3.8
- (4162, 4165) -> 2.9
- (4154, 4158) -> 4.1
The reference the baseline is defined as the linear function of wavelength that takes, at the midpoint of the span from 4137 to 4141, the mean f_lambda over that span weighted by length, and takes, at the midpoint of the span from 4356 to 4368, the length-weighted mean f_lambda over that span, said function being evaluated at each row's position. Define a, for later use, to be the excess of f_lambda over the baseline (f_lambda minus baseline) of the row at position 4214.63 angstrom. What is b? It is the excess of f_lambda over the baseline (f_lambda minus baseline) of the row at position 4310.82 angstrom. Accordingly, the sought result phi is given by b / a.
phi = 0.8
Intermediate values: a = -1.0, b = -0.8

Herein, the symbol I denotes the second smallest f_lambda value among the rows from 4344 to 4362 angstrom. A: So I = 18.22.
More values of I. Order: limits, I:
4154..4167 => 18.79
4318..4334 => 17.67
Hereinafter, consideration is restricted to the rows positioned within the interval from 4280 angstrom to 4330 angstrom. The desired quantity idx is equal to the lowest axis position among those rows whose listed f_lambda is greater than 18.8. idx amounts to 4281.14 angstrom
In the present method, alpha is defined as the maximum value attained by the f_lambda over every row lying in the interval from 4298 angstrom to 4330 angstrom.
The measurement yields 23.38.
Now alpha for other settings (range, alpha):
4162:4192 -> 22.49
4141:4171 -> 22.49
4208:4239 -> 21.1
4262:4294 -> 21.24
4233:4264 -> 21.3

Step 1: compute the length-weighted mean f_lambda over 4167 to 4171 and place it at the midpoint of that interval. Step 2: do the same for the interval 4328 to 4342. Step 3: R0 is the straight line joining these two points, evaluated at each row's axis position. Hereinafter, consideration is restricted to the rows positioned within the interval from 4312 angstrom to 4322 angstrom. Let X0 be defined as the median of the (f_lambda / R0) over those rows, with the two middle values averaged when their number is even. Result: 1.18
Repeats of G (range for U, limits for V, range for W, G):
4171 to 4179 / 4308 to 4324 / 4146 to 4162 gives 19.4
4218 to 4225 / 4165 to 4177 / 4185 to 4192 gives 20.6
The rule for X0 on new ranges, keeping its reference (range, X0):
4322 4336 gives 1.15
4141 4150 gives 0.94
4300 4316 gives 1.11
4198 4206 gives 1.03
